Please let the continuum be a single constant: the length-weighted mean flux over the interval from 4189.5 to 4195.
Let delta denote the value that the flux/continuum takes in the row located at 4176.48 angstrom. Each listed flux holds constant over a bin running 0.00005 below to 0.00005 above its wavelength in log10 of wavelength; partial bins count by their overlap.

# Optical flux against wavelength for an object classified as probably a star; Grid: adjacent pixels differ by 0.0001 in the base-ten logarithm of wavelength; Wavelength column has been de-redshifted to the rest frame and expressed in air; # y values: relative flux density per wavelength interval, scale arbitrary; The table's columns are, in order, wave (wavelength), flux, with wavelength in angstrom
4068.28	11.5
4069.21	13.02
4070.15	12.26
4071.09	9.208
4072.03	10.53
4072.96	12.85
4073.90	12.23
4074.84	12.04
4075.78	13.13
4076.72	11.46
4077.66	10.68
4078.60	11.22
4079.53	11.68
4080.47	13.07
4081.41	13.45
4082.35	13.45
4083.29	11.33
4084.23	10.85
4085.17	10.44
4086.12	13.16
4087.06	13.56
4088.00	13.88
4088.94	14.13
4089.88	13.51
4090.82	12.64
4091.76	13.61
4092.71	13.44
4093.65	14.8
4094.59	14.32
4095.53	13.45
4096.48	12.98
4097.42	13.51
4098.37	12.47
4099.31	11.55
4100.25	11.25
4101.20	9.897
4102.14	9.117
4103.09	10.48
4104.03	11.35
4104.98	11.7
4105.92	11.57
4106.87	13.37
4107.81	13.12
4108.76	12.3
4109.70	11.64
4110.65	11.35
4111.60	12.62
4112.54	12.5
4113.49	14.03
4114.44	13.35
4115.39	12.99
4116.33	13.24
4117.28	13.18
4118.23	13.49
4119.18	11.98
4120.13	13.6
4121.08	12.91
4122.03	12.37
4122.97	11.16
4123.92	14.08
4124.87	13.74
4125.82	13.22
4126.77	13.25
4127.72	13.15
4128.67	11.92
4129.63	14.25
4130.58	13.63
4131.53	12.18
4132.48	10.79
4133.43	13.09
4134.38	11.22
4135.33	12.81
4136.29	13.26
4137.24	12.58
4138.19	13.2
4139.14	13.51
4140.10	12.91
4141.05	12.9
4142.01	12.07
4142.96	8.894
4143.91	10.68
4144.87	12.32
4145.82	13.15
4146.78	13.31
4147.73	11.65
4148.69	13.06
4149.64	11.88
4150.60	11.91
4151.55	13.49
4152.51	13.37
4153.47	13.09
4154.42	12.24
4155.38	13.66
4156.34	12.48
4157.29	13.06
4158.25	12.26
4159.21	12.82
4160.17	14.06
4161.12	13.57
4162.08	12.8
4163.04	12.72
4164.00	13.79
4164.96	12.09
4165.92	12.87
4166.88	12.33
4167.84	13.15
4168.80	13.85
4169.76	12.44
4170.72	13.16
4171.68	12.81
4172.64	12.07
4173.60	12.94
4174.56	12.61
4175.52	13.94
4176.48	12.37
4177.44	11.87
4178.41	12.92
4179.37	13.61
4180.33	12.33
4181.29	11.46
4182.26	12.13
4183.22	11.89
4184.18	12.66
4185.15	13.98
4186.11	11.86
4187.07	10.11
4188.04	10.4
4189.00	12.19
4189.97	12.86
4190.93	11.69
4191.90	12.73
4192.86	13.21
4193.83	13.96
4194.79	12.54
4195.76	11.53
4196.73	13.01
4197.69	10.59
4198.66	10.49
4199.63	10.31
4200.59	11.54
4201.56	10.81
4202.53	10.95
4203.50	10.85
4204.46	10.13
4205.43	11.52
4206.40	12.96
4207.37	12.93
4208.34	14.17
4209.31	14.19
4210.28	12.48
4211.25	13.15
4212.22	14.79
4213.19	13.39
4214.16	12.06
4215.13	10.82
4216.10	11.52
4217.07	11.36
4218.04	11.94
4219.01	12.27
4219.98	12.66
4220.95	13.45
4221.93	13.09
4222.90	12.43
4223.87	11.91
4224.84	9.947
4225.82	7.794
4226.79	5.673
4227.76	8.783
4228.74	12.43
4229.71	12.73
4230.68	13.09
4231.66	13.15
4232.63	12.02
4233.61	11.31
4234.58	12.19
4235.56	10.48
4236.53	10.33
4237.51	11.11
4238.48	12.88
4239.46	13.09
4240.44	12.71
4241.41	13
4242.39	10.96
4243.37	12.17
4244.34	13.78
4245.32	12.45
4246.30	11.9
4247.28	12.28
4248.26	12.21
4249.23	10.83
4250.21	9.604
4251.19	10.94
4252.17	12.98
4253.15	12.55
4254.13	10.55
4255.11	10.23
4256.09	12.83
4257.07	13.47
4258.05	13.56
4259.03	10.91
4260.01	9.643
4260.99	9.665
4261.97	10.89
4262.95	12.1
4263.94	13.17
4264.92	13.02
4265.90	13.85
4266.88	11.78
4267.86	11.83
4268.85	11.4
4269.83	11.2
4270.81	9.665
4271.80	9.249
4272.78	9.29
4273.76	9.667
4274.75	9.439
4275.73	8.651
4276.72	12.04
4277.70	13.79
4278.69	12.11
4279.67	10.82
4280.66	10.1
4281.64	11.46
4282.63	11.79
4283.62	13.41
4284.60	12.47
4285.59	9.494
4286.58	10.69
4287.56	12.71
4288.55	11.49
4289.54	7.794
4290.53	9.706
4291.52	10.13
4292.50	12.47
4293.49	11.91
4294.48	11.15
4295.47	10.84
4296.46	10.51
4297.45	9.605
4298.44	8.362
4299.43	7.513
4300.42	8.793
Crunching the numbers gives 0.96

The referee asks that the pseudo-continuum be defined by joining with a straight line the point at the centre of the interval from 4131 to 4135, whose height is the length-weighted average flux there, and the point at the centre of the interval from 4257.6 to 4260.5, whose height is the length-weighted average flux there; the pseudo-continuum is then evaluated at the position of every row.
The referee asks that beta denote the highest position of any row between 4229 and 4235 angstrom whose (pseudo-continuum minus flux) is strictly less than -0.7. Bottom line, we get 4234.58 angstrom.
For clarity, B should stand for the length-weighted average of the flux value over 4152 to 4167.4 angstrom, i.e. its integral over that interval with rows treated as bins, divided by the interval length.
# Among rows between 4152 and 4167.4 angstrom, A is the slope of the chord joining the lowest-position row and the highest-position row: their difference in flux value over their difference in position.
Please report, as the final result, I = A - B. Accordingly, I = -13.0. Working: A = -0.07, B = 12.9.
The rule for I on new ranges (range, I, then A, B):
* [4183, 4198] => -12.3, -0.09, 12.2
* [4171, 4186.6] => -12.7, -0.07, 12.6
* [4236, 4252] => -11.9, 0.04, 11.9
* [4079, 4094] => -12.7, 0.22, 12.9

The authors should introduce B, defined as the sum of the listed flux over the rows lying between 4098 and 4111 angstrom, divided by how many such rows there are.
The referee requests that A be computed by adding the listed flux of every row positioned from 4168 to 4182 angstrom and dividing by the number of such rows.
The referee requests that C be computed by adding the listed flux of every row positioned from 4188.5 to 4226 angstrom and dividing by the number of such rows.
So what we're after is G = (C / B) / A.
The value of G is 0.082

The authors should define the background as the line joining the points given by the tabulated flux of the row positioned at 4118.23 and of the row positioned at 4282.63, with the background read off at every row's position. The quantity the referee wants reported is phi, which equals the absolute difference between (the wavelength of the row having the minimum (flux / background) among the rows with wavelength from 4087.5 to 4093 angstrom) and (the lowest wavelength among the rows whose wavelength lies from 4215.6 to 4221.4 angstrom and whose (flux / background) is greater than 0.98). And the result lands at 128.2 angstrom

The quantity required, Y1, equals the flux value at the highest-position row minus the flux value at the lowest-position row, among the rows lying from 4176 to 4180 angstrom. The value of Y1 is 1.2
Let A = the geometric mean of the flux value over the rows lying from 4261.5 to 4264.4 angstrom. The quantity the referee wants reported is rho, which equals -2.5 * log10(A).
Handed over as -2.70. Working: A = 12.0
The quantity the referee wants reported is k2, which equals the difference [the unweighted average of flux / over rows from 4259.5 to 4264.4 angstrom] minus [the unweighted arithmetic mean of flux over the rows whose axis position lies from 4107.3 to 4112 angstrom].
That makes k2 -1.1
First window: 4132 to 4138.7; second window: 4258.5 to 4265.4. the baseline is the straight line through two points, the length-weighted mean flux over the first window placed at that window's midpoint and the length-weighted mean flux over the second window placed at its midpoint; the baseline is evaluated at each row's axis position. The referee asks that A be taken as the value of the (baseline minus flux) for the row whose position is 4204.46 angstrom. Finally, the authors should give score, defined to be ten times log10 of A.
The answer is 2.3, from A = 1.72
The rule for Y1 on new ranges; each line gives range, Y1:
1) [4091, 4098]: -0.1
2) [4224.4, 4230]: 2.8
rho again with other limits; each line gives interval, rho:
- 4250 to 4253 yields -2.61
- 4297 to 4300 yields -2.32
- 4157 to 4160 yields -2.76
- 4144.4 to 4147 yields -2.78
